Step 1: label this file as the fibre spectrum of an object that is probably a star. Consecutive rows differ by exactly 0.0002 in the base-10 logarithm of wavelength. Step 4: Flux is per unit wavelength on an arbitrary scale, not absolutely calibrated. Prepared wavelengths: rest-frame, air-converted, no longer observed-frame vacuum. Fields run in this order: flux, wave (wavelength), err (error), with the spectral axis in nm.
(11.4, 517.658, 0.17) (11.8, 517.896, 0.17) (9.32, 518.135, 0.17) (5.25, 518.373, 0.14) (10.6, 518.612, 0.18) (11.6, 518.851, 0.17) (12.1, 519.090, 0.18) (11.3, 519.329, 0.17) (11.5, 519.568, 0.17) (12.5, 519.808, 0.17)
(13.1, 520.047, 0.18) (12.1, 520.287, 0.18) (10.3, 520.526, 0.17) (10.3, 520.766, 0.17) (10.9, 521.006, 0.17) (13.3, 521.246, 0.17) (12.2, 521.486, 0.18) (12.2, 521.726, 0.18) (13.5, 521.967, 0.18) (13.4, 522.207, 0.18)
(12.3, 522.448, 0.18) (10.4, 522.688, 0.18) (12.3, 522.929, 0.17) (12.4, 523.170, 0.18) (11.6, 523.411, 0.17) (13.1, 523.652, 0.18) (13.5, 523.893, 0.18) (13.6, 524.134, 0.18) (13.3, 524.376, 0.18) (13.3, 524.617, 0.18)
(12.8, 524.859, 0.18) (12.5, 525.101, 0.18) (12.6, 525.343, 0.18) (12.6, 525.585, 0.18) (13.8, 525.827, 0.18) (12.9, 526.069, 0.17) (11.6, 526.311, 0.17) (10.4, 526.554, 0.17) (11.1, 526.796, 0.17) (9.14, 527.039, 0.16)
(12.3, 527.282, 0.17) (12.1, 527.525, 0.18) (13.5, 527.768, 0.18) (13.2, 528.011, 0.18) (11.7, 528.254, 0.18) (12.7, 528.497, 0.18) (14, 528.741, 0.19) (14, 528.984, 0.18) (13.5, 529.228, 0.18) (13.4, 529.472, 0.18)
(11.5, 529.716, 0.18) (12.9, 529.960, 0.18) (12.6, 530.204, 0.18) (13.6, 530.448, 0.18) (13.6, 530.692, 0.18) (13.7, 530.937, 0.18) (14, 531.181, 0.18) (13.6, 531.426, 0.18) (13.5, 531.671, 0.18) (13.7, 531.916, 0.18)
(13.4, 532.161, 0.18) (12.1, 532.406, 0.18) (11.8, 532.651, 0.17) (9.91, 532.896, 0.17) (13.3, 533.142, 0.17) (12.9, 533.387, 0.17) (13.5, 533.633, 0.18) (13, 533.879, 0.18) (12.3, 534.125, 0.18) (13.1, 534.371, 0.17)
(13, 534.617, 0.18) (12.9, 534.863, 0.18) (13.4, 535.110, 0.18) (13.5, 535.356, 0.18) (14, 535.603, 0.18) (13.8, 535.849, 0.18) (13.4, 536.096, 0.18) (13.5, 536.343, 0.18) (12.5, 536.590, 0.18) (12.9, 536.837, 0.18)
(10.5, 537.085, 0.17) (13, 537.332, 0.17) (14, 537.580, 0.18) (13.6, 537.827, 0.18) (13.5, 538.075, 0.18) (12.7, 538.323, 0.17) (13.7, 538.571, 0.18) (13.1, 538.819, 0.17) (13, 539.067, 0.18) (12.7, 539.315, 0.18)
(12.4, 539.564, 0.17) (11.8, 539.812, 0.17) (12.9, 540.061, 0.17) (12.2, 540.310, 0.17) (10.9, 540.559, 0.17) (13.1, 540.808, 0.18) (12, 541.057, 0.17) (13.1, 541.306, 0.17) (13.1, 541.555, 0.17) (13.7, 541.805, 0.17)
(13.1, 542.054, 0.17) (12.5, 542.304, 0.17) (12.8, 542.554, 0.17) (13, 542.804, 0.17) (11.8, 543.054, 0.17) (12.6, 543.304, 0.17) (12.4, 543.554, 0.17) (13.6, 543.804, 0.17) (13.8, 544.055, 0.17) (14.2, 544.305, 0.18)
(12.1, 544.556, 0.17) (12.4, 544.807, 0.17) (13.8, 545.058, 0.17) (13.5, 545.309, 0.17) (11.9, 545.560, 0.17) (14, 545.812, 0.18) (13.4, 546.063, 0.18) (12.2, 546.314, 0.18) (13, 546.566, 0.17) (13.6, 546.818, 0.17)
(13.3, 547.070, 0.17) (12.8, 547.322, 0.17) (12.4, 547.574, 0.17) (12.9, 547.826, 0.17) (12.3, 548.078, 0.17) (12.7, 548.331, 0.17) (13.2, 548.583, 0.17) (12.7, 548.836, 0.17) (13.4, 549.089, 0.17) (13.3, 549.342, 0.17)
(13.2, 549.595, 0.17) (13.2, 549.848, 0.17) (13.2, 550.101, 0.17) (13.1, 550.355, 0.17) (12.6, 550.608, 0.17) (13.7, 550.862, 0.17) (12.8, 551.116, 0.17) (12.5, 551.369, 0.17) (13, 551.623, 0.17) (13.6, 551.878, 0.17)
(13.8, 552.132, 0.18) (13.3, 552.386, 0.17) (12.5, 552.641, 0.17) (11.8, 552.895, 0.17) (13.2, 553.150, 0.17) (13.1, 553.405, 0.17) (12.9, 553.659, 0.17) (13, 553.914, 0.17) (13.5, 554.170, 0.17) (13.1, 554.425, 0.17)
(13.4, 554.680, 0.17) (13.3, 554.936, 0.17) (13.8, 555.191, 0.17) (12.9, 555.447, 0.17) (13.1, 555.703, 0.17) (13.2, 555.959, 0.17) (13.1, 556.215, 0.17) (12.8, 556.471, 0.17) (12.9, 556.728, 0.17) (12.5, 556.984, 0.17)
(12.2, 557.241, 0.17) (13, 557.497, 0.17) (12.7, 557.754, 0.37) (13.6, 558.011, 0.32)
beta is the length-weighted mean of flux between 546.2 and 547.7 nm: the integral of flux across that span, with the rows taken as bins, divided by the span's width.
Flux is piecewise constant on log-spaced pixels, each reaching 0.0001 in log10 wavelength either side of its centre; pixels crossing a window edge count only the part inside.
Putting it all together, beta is 12.9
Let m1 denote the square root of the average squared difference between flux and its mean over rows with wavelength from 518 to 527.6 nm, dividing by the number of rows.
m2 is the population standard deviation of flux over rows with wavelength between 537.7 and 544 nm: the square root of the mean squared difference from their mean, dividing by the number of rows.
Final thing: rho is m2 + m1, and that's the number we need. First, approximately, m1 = 1.58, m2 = 0.66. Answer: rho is 2.24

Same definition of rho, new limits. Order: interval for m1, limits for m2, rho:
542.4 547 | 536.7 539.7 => 1.60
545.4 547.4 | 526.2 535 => 1.81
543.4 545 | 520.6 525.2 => 1.82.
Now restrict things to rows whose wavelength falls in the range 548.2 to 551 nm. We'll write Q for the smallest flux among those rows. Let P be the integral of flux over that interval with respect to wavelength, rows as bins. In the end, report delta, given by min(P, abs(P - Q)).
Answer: 24.1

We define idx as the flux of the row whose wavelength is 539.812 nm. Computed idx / 11.8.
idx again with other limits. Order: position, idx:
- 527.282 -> 12.3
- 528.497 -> 12.7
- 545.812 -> 14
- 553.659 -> 12.9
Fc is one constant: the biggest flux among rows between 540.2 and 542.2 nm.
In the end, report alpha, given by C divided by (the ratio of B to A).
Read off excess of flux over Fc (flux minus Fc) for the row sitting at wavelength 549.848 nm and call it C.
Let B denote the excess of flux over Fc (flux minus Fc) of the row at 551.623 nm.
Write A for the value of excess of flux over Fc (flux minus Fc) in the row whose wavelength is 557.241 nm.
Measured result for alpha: -1.1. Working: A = -1.5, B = -0.7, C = -0.5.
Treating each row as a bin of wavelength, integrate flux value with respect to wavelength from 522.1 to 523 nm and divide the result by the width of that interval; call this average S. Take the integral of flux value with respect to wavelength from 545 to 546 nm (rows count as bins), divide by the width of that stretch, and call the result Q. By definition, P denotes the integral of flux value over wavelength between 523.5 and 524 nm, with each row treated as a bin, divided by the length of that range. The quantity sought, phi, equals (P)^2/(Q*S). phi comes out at 1.09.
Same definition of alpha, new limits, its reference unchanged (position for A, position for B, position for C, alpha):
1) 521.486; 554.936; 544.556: -6.0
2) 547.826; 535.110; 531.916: 0.0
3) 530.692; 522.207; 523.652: -0.2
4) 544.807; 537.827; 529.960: -10.4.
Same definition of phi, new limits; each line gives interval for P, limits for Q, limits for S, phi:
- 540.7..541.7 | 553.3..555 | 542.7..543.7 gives 1.00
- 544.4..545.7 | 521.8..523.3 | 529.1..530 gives 1.03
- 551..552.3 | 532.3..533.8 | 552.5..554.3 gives 1.10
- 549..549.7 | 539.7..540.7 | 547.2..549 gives 1.16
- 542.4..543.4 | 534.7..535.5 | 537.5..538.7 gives 0.88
